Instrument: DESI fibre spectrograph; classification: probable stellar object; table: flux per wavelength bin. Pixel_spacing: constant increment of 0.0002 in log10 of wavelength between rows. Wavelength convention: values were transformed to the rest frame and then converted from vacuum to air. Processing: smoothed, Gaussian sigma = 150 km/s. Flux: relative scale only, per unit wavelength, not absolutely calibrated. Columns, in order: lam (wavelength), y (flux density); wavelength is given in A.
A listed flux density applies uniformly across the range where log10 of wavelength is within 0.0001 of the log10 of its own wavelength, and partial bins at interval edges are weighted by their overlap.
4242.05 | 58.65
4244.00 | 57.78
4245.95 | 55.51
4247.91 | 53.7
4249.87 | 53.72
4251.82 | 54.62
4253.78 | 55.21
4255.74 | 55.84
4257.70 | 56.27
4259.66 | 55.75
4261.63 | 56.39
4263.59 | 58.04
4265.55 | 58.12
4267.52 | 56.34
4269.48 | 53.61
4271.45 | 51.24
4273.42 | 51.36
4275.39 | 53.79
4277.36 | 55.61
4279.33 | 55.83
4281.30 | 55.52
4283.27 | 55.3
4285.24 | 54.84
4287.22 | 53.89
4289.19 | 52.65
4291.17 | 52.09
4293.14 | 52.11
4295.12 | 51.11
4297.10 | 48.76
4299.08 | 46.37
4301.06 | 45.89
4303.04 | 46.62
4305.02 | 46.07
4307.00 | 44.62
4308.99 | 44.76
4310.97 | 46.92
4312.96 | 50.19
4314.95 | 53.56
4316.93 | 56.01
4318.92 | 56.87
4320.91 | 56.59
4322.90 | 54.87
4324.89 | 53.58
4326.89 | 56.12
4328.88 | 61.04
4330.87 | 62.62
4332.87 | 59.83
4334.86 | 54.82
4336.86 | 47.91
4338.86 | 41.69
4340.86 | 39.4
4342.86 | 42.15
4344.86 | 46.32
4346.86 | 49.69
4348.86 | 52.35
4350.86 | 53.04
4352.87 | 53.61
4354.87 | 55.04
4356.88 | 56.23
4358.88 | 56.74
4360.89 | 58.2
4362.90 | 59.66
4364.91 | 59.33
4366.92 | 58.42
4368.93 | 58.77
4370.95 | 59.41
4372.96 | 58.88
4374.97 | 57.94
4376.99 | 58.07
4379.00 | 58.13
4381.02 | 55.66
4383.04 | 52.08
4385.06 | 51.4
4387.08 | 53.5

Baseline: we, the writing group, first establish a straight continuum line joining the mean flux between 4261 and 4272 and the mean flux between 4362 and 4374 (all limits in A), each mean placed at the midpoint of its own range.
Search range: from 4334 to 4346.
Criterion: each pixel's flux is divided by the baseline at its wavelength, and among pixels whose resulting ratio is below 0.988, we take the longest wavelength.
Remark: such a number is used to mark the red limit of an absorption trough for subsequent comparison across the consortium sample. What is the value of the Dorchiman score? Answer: 4344.86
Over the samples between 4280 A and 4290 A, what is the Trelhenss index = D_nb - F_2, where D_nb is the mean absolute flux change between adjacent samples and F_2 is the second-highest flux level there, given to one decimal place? -54.6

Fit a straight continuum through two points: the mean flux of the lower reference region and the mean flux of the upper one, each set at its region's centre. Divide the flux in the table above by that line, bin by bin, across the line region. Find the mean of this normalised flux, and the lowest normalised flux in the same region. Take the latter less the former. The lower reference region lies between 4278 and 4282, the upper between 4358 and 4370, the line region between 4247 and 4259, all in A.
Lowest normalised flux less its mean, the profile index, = -0.020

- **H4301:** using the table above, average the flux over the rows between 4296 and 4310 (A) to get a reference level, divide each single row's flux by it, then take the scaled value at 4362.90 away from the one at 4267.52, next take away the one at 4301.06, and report -1.07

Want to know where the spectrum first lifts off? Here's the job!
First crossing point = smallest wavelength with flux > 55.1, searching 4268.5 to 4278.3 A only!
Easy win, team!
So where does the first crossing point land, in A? 4277.36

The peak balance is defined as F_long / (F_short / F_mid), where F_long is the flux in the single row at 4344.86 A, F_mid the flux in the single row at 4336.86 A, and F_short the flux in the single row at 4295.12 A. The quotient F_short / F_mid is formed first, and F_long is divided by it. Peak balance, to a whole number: 43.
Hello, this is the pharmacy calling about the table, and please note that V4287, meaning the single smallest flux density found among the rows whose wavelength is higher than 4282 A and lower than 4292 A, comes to 52.09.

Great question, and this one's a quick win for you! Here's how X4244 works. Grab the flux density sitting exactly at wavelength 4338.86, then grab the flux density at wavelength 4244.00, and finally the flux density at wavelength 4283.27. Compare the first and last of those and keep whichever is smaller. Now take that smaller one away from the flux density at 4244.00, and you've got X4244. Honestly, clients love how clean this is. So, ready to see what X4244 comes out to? 16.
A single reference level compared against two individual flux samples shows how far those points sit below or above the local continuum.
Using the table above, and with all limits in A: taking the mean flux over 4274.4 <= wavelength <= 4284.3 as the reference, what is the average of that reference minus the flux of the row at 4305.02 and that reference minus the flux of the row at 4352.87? 5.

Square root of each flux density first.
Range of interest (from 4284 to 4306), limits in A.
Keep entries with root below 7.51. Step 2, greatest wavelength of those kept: 4305.02 A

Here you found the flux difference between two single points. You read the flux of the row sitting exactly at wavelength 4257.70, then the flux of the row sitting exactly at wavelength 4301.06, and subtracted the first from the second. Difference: -10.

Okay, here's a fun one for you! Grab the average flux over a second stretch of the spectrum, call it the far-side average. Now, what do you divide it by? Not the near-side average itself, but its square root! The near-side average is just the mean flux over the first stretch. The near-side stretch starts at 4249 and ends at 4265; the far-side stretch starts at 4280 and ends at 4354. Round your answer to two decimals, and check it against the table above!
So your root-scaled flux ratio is 6.88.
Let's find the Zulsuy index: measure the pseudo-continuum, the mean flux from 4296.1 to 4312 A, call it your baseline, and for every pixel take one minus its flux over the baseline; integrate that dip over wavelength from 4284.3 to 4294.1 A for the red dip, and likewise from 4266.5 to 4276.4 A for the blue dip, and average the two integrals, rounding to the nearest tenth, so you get -1.5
